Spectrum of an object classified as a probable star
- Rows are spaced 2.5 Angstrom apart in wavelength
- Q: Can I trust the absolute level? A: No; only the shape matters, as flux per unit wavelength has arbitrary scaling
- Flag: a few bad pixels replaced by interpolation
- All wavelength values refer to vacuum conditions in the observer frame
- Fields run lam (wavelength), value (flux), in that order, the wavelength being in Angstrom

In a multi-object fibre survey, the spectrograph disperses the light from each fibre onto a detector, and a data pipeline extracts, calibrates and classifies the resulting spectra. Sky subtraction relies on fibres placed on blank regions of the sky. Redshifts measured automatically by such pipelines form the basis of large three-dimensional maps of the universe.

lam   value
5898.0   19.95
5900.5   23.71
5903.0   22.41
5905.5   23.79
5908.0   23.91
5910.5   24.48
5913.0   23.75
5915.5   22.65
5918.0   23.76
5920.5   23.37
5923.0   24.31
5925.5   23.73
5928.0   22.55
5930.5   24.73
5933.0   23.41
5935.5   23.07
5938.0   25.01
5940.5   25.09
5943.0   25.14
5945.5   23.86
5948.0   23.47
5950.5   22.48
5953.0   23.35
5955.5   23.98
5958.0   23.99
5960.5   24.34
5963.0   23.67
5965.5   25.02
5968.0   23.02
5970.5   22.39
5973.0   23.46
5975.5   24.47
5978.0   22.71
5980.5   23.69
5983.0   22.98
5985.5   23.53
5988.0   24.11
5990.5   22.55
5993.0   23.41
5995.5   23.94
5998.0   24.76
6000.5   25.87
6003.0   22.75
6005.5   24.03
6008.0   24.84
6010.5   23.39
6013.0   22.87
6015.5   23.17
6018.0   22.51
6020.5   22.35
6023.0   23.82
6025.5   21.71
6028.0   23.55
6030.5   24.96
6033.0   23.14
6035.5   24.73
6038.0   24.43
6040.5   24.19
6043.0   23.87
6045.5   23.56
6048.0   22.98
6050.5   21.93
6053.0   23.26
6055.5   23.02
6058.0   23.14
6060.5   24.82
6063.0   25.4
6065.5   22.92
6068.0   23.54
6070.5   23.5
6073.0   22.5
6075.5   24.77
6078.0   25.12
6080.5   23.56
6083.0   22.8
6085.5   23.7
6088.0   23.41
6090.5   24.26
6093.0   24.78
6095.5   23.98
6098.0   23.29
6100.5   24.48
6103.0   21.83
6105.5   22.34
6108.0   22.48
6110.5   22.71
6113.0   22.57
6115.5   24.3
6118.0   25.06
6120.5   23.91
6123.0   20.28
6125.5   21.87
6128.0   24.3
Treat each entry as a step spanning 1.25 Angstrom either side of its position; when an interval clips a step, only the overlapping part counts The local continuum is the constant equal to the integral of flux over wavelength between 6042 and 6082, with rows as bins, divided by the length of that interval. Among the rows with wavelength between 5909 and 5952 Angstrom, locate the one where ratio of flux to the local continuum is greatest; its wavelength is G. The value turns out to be 5943.0 Angstrom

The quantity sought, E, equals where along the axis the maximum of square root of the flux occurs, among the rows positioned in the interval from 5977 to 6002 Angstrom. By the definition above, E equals 6000.5 Angstrom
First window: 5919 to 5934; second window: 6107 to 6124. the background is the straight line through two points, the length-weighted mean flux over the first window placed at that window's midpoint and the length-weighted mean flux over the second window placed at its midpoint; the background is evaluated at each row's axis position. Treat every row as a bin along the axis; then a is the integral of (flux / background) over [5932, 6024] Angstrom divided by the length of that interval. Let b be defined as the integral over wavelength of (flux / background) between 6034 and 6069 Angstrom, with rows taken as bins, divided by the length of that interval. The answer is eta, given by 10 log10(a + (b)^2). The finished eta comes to 3.10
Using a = 1.007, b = 1.017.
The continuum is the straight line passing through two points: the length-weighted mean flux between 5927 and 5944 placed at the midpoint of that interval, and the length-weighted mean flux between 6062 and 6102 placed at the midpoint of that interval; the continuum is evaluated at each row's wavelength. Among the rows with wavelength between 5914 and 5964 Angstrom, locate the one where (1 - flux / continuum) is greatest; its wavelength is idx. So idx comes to 5950.5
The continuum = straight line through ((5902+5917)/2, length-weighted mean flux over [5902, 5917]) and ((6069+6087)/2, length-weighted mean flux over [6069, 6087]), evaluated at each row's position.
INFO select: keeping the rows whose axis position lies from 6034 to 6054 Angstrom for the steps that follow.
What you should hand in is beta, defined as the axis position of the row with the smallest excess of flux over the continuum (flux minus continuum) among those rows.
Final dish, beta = 6050.5 Angstrom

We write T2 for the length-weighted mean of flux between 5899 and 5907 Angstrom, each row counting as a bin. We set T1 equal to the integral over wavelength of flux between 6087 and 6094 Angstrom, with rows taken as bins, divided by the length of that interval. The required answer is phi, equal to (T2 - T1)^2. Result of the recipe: 0.88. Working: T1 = 24.2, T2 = 23.2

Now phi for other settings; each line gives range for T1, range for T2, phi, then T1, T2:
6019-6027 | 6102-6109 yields 0.19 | 22.7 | 22.2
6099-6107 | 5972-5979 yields 0.48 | 22.9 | 23.6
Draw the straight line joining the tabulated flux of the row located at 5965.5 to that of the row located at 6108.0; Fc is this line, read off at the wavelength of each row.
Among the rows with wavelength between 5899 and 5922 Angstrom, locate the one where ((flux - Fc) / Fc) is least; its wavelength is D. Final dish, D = 5903.0 Angstrom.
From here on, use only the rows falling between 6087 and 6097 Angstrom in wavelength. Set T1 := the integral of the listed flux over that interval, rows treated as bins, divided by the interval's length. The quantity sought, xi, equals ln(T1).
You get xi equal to 3.18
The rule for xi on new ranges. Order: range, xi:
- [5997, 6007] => 3.19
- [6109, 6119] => 3.16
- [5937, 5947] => 3.21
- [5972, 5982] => 3.16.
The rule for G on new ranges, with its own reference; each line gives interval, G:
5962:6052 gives 6000.5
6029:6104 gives 6063.0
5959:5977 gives 5965.5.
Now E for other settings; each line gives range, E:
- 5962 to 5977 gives 5965.5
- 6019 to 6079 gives 6063.0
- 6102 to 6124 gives 6118.0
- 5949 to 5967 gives 5965.5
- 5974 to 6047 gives 6000.5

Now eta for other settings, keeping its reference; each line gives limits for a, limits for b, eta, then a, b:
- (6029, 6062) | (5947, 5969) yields 3.07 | 1.017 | 1.005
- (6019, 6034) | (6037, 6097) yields 3.09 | 0.994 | 1.020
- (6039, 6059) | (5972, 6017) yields 3.05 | 0.998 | 1.009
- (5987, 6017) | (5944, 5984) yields 3.04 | 1.015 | 1.000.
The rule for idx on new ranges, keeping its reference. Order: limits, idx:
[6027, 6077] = 6050.5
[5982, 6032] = 6025.5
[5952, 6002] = 5970.5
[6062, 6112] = 6103.0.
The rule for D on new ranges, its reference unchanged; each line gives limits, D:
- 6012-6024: 6020.5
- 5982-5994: 5990.5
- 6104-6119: 6105.5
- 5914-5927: 5915.5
